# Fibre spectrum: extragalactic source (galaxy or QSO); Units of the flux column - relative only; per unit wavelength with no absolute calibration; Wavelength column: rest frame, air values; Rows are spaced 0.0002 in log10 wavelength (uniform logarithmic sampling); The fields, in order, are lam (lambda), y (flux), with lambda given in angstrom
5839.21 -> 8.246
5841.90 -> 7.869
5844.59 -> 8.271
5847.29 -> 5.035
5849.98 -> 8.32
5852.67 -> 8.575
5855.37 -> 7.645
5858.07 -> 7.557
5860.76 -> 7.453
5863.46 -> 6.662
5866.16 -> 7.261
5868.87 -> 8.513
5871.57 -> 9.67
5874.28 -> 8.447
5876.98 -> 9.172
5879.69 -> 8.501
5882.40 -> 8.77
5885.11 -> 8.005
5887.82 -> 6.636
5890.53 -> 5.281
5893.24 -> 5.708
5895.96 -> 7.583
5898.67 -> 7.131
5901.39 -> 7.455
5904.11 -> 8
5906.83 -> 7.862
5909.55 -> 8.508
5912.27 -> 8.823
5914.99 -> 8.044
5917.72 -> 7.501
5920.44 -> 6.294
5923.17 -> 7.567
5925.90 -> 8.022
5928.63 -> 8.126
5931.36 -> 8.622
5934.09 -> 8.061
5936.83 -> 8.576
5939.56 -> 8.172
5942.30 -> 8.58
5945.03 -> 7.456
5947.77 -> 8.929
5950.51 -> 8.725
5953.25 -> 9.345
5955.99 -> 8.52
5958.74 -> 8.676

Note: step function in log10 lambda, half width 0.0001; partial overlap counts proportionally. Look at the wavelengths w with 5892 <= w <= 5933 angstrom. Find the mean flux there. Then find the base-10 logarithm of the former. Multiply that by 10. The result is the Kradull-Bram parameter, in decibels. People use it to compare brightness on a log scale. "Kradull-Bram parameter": 8.9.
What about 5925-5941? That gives 9.2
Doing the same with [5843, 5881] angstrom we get 9.0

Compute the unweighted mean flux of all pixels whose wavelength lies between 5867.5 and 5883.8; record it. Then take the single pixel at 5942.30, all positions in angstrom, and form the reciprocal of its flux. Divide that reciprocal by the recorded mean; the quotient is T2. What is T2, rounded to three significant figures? 0.0132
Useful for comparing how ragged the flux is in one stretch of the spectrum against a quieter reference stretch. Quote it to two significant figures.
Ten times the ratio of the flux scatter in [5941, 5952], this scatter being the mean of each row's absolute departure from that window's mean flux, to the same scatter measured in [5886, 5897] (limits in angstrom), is 6.0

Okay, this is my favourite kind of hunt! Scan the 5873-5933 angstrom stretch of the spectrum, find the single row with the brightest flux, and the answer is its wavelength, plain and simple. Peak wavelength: 5876.98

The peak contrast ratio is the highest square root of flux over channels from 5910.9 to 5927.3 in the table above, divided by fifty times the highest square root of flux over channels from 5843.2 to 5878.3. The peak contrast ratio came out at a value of 0.0191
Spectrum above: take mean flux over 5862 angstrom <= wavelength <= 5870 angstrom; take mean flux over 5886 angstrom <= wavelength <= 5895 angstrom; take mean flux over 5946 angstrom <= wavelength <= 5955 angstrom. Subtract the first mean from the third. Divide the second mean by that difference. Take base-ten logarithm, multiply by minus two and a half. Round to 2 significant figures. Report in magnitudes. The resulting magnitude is -1.5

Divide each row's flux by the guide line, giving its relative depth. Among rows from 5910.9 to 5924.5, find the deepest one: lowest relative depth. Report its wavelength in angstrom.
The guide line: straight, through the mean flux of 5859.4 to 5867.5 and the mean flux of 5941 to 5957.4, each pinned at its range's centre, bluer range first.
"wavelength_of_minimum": 5920.44 angstrom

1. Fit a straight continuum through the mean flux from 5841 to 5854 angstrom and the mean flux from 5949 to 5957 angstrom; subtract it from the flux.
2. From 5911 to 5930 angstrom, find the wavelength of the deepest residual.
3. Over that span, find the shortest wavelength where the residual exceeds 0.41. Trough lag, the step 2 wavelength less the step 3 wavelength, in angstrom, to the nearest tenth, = 8.2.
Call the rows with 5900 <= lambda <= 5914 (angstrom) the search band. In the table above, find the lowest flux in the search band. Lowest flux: 7.455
